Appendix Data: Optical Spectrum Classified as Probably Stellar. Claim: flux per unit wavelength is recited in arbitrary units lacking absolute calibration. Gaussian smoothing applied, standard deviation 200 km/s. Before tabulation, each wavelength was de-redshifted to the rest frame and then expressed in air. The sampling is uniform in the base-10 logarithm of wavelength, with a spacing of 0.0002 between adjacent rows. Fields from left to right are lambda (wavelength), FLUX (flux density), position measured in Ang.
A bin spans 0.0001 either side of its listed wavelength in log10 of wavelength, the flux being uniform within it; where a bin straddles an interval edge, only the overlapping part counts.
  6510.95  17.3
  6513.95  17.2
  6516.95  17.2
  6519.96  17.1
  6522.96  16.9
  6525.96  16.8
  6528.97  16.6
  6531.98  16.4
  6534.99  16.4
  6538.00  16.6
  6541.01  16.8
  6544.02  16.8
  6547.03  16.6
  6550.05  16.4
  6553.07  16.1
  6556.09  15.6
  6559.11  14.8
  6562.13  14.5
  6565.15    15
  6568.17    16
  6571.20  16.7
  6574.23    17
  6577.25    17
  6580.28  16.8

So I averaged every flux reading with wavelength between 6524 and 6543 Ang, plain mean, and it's 16.6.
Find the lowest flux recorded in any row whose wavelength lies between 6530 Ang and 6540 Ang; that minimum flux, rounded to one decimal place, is 16.4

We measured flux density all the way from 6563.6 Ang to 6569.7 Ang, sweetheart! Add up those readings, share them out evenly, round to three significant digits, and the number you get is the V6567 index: 15.5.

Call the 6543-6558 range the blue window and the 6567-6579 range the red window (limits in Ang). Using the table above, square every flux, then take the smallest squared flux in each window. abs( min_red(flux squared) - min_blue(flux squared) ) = 13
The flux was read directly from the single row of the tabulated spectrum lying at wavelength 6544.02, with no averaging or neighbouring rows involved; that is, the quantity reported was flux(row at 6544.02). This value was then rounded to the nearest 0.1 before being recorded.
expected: 16.8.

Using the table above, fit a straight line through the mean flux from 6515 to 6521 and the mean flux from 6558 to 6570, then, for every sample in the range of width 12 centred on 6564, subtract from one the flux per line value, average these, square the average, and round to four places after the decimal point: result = 0.0000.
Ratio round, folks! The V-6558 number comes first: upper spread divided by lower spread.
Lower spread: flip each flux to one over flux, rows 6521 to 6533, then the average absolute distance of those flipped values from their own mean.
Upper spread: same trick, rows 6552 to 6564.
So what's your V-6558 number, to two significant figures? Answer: 4.1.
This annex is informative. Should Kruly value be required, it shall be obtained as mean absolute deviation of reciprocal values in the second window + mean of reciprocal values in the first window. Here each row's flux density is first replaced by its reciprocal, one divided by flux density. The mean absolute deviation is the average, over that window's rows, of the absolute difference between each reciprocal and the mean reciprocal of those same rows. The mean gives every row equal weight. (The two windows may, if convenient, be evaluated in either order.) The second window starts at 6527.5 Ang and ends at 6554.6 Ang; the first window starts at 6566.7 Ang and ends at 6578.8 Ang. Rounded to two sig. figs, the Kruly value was 0.061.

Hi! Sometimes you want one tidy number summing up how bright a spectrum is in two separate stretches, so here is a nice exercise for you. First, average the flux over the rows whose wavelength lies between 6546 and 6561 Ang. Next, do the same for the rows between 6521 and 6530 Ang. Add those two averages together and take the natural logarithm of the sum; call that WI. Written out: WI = 3.49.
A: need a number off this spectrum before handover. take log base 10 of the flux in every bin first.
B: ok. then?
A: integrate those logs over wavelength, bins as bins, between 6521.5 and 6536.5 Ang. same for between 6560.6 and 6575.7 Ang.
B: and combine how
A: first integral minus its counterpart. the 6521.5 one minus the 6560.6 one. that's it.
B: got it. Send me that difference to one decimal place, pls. 0.2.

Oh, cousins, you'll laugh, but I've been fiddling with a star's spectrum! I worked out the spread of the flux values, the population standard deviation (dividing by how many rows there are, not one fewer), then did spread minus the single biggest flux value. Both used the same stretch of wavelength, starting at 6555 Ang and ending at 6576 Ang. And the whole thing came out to -16.1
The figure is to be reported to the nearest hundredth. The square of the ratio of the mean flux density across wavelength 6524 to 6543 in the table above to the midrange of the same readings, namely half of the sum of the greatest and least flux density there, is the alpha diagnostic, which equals 1.00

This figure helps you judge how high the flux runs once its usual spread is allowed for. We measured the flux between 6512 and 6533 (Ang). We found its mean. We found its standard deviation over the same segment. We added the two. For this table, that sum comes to 17.2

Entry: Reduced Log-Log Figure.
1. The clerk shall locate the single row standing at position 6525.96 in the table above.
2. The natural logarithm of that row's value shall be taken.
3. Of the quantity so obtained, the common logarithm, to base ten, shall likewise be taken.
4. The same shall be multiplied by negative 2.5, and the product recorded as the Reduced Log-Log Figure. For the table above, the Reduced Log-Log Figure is -1.13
